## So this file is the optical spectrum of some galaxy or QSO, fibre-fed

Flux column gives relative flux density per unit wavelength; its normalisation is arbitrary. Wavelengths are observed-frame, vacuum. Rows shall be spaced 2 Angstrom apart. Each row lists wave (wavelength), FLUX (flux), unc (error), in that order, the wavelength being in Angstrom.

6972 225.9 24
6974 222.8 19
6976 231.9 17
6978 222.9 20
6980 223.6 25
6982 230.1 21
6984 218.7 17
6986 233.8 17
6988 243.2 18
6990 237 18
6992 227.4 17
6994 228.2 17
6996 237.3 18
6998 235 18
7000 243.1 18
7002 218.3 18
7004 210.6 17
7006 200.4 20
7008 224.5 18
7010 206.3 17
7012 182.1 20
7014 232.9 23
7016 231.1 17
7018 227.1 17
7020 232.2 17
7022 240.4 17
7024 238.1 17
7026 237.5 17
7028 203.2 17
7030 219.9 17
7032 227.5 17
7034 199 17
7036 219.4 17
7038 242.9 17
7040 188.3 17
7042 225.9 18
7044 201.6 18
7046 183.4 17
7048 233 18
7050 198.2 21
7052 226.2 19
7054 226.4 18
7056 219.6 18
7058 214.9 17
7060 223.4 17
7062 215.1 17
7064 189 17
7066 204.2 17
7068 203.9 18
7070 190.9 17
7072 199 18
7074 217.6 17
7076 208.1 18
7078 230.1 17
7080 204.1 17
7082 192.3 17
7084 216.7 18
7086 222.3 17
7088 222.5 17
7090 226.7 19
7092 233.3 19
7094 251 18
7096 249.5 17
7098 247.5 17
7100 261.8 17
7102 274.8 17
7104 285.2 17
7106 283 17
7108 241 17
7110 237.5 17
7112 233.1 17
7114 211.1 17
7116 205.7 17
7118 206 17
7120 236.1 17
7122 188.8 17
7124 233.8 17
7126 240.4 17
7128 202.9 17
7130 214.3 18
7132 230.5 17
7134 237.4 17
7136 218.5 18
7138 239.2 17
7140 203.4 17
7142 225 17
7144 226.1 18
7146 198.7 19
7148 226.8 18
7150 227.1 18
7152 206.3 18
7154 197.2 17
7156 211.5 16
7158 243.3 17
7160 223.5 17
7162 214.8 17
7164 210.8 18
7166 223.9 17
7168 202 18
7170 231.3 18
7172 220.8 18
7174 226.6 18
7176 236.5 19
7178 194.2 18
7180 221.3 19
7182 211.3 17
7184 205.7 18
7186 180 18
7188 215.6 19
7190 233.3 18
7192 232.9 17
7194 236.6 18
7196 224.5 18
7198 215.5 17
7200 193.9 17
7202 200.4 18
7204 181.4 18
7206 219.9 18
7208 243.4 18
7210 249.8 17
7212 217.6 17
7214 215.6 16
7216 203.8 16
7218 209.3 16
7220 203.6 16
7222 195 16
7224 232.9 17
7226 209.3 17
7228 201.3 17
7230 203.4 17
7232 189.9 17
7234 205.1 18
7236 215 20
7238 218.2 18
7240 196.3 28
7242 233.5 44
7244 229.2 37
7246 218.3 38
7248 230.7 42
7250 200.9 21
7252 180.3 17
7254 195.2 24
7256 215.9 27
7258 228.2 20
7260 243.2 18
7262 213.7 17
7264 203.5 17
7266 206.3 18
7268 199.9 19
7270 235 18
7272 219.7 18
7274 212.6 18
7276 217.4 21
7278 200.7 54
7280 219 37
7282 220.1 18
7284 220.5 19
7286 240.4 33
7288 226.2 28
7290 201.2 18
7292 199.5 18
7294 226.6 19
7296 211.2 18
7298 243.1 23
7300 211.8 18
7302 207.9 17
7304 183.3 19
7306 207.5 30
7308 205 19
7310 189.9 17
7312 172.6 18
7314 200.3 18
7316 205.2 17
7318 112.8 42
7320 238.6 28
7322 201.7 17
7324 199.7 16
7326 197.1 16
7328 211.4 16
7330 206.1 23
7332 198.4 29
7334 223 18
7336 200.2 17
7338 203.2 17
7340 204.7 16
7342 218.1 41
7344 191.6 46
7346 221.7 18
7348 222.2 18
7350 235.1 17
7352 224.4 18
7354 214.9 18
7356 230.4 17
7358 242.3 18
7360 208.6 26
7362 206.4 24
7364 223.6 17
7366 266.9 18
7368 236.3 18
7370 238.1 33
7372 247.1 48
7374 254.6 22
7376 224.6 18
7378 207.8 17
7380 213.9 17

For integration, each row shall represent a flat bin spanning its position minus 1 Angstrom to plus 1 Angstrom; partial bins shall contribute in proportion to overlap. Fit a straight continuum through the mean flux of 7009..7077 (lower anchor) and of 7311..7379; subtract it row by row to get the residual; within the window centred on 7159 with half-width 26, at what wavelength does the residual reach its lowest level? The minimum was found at 7178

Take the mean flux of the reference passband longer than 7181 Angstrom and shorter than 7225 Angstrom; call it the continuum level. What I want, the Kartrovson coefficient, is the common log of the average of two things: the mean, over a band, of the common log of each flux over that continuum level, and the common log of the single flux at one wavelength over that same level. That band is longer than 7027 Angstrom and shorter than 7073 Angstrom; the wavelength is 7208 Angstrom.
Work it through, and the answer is -1.64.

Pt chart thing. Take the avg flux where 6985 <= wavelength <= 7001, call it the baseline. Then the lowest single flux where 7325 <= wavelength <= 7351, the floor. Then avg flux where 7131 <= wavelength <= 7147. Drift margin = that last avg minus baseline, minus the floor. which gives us -205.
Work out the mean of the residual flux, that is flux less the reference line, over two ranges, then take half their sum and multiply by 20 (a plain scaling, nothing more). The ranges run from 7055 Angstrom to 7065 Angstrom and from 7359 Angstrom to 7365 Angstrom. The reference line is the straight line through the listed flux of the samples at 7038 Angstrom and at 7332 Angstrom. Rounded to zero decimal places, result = -82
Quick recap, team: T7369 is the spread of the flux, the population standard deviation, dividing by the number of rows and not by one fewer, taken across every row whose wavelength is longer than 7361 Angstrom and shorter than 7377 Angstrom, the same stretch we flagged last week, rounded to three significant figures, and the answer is 17.9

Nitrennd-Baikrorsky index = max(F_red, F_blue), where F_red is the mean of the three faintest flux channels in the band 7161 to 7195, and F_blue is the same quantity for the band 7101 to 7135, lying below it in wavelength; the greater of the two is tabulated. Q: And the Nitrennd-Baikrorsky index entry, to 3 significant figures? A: 199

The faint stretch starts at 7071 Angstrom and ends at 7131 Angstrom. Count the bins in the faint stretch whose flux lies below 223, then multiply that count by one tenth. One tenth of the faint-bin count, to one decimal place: 1.4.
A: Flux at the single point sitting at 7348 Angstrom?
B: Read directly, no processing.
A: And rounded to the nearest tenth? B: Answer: 222.2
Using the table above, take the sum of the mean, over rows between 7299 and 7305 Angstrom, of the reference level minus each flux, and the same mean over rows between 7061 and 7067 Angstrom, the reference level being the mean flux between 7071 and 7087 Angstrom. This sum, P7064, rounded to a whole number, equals 19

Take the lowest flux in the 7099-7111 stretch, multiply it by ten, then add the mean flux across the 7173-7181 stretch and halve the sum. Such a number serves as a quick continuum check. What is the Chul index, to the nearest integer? 1297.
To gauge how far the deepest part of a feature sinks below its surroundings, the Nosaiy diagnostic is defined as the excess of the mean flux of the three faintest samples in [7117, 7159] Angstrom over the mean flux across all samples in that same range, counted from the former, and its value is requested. -25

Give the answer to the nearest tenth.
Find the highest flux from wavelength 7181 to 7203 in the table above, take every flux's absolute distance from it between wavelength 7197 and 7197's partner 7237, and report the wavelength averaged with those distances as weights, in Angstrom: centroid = 7217.3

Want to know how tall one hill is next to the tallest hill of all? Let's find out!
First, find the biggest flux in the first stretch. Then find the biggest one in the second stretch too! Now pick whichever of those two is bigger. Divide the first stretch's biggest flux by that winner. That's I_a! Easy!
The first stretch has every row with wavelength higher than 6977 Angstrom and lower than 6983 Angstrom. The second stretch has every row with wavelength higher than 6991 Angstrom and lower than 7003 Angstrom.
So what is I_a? 0.95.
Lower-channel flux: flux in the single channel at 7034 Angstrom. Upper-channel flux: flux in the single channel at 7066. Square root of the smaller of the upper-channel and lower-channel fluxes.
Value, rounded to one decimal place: 14.1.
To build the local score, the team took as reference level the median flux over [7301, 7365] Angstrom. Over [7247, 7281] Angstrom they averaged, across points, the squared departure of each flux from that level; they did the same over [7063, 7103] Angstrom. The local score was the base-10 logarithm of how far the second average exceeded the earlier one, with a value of 2.74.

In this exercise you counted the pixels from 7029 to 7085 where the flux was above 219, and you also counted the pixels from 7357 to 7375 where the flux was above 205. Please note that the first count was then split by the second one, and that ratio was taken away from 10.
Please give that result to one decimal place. 8.8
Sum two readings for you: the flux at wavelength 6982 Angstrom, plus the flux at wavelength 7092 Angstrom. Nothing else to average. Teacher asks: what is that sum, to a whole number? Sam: 463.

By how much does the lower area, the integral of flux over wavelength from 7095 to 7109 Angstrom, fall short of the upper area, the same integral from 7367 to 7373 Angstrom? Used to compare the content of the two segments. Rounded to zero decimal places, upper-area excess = -2243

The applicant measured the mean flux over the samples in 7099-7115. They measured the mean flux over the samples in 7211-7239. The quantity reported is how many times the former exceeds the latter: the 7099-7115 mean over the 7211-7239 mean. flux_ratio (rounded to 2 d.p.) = 1.22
